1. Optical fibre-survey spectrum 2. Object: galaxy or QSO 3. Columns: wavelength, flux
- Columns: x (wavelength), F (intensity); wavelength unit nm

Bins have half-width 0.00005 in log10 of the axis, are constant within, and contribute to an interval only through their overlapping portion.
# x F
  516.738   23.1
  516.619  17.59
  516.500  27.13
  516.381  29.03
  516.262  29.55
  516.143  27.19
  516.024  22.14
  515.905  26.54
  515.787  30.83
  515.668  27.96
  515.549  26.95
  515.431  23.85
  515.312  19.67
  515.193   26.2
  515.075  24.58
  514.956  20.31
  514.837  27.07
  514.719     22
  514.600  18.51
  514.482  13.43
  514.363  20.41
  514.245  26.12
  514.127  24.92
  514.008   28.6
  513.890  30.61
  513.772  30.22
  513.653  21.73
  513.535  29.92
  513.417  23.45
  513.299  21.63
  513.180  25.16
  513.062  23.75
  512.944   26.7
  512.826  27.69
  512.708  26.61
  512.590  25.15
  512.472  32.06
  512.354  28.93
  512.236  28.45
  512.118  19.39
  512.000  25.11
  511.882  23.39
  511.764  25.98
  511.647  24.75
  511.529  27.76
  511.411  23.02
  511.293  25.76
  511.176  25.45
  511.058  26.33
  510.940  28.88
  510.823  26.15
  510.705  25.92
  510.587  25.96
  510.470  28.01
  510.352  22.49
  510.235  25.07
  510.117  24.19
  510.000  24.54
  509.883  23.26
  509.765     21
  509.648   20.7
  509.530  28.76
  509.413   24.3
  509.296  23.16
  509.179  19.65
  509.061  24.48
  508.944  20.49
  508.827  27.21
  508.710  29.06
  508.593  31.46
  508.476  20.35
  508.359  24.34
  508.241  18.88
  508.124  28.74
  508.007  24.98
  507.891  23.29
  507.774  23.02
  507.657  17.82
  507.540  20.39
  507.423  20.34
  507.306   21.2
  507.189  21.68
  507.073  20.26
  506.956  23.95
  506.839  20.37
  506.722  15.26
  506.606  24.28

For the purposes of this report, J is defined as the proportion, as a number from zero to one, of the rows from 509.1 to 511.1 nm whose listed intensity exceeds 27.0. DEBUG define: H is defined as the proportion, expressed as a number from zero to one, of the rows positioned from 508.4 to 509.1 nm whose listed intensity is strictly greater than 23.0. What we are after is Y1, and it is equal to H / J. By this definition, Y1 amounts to 3.8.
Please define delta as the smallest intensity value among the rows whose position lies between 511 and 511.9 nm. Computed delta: 23.02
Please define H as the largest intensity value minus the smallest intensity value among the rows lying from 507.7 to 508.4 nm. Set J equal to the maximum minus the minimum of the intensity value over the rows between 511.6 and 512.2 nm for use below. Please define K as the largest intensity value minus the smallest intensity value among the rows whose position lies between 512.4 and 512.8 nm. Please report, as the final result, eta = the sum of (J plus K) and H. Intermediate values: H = 9.9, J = 6.6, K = 6.9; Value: 23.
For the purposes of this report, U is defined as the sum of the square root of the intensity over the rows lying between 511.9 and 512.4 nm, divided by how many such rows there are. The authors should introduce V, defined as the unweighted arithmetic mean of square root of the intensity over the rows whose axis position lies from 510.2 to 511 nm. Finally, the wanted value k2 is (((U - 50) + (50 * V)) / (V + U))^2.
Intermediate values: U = 5.03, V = 5.10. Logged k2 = 430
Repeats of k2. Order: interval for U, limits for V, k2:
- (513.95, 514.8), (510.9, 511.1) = 480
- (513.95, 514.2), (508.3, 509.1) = 409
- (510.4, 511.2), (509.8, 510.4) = 394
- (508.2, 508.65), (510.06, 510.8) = 436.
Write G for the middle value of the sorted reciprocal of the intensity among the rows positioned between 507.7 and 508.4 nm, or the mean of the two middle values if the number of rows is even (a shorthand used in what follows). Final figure 0.0420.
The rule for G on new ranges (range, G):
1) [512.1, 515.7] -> 0.0397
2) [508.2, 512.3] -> 0.0404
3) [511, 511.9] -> 0.0391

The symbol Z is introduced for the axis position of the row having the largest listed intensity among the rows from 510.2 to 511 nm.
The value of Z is 510.940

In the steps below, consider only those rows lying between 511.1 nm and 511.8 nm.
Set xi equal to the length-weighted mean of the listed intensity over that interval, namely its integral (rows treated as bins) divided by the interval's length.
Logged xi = 25.5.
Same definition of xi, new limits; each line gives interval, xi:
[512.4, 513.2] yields 26.9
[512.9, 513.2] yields 25.2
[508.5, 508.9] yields 28.2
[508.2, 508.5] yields 21.4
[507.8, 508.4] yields 24.0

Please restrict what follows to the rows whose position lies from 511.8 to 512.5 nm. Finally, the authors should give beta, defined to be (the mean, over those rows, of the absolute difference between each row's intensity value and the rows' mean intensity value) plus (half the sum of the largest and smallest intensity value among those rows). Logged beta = 29.3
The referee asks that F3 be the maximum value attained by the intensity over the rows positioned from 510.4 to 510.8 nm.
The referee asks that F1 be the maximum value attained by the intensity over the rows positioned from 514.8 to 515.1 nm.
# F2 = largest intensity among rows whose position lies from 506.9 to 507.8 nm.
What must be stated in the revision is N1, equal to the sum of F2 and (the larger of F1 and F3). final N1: 52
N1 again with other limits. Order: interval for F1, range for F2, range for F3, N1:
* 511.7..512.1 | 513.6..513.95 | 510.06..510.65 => 59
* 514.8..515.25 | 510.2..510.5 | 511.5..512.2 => 56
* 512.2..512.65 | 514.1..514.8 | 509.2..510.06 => 58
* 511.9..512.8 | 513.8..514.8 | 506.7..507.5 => 63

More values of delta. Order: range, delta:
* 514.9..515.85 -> 19.67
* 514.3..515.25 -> 13.43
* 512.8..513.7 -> 21.63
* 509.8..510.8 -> 22.49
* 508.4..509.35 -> 19.65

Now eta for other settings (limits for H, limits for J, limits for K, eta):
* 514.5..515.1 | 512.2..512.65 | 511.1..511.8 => 20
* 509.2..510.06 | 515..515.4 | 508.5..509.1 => 26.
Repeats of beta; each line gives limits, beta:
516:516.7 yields 27.3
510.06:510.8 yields 26.6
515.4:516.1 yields 28.7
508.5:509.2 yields 29.4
